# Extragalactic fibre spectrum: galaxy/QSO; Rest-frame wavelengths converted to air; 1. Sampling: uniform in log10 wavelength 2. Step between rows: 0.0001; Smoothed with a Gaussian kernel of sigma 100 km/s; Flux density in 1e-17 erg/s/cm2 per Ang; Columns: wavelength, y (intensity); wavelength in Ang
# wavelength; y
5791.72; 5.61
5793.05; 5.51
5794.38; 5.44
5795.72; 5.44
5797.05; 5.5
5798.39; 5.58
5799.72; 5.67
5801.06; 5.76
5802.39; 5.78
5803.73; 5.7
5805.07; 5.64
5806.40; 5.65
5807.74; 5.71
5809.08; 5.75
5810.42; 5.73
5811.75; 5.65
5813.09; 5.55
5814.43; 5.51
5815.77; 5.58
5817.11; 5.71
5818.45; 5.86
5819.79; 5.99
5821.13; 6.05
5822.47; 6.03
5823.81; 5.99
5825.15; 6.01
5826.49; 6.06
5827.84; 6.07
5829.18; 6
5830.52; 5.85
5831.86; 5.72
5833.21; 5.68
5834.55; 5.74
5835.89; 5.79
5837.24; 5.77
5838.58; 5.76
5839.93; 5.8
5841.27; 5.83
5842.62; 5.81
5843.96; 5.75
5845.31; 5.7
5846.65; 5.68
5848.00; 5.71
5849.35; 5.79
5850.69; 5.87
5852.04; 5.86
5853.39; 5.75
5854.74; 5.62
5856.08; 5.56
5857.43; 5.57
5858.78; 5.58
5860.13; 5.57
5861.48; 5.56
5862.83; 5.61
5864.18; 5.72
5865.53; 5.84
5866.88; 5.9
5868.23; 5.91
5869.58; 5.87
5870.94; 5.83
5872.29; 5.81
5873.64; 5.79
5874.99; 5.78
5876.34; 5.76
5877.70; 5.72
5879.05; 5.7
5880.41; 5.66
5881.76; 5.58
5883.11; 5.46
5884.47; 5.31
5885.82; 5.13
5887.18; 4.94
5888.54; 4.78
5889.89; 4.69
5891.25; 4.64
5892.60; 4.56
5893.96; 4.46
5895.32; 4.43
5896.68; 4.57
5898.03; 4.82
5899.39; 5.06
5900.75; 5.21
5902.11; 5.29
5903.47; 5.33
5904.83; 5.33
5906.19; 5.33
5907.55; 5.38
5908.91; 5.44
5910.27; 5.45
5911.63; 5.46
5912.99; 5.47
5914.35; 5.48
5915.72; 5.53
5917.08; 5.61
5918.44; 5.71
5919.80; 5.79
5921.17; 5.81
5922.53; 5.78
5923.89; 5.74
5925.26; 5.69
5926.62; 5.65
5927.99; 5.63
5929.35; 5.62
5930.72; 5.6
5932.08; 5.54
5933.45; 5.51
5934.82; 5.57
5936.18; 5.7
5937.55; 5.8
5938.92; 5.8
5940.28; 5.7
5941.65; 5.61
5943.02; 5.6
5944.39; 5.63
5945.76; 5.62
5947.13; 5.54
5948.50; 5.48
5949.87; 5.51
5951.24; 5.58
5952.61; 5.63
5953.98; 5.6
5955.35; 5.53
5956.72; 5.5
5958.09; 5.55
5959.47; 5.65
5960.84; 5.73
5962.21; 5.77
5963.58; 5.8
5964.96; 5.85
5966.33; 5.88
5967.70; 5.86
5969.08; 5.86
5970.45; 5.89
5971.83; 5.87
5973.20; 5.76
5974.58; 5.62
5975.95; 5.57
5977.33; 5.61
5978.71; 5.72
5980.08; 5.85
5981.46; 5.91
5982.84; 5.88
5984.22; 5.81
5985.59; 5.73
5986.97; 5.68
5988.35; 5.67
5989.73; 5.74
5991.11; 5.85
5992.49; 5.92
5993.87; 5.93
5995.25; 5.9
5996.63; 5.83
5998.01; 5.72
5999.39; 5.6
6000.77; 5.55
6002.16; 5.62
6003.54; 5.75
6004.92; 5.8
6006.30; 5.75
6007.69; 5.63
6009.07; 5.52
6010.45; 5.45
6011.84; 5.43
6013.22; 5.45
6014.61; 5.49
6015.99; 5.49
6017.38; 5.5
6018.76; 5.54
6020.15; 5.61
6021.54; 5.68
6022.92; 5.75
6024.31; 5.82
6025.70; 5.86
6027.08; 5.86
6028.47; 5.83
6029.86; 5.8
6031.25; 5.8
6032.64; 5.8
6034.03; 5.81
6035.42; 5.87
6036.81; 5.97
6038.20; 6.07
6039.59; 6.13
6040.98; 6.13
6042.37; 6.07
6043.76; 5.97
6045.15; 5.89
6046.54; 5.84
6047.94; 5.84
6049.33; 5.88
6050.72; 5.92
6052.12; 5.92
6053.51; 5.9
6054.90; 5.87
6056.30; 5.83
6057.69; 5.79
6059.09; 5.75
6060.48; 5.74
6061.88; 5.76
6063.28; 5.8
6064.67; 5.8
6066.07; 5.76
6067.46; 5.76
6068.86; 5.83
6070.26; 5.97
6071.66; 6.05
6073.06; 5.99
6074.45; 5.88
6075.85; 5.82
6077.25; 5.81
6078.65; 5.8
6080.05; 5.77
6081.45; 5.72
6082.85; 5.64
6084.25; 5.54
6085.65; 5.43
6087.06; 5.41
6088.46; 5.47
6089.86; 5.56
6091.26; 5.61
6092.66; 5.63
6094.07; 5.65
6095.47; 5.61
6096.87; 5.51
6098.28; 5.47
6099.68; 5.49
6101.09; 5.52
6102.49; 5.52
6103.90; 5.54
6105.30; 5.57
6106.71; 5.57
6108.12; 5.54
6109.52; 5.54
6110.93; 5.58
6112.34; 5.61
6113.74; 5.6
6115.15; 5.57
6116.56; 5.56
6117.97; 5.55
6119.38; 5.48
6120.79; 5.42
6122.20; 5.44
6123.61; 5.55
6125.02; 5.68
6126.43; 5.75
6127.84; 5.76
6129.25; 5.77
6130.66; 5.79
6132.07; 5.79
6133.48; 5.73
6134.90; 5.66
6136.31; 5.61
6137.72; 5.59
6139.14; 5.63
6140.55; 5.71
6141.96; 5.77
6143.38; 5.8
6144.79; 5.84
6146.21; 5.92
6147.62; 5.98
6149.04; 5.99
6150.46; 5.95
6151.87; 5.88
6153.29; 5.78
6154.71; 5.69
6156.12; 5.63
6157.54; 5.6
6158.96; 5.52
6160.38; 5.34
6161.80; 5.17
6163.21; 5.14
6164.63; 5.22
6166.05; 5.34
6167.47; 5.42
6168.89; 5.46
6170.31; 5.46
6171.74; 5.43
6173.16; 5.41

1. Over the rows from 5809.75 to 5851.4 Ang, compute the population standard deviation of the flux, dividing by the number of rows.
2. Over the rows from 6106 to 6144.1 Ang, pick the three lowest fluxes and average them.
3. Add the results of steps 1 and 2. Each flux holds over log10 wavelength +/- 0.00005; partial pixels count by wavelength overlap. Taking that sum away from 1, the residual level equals -4.60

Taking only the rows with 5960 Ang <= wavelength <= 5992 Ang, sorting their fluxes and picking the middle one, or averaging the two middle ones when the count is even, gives 5.80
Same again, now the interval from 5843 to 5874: 5.75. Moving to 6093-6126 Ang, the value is 5.55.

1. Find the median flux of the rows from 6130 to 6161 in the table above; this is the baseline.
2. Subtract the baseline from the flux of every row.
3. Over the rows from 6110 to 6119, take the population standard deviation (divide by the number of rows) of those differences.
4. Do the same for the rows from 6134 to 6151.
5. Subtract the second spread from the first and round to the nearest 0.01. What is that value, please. -0.12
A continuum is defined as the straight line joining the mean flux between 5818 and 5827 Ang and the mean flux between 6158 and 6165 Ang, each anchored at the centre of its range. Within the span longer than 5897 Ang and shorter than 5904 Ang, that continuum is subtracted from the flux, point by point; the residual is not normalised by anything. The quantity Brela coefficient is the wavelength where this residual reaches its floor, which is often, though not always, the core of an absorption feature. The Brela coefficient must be 5898.03 Ang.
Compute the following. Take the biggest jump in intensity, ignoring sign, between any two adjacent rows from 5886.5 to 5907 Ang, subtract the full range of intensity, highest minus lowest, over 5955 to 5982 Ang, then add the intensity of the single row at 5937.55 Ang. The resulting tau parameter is 5.64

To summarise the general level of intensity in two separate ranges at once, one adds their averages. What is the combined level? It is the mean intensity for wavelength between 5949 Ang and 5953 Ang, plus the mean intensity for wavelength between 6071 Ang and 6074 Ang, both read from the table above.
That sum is 11.6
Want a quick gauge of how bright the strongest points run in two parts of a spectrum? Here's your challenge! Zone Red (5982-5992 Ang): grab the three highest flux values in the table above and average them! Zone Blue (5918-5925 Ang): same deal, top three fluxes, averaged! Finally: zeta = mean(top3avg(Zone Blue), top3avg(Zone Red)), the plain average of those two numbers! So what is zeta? 5.82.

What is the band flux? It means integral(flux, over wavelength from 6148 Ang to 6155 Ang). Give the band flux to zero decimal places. 41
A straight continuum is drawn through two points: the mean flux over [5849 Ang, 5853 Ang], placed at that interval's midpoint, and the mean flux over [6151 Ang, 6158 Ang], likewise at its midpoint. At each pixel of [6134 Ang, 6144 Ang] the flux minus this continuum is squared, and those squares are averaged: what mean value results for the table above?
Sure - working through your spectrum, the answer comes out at 0.01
